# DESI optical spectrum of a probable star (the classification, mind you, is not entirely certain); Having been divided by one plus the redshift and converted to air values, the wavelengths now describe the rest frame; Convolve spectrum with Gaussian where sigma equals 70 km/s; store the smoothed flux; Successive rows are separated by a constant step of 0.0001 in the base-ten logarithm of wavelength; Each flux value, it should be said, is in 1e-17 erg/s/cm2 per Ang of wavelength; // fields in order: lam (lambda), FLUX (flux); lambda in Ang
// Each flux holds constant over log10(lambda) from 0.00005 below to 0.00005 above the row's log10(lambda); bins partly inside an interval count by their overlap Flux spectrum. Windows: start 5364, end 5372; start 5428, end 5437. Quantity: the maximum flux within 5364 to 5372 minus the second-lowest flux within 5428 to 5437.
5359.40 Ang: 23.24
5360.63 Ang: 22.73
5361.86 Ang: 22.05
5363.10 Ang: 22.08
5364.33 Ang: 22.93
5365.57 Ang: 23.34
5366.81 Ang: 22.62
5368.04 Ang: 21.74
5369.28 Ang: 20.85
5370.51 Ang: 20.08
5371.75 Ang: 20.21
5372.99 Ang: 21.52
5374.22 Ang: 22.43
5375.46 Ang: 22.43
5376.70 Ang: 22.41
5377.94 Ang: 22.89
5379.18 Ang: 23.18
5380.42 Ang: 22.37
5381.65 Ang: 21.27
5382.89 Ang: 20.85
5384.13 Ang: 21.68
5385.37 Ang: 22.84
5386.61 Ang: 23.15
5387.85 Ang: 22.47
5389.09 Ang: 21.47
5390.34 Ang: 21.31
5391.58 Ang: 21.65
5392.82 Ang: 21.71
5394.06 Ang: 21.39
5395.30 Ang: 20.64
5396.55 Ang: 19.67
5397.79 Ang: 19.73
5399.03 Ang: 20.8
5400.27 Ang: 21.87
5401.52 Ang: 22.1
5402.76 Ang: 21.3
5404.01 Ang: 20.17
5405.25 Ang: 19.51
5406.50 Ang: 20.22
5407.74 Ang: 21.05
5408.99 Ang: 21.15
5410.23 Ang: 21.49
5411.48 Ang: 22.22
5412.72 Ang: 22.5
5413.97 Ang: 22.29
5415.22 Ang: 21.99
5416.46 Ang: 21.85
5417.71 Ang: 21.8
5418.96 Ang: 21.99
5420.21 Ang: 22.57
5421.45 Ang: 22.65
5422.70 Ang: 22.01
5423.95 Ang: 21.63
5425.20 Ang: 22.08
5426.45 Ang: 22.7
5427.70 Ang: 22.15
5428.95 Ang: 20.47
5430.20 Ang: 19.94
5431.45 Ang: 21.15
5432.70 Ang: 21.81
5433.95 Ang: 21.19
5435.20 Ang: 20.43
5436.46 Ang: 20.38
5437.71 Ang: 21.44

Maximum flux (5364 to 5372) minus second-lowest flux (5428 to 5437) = 3.0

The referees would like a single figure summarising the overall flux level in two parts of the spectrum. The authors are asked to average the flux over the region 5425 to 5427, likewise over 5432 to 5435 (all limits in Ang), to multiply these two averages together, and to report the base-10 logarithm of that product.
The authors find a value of 2.68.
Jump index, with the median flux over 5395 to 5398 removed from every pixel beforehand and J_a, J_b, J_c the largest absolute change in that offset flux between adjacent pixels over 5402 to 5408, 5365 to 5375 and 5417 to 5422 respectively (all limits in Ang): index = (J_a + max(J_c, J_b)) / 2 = 1.22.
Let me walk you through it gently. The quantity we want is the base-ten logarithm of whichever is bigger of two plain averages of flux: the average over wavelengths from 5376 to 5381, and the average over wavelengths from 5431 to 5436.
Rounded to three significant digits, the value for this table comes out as 1.36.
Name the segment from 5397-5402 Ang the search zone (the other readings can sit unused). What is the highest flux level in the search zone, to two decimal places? 22.10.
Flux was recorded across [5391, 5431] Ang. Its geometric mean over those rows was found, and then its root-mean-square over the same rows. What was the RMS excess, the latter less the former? 0.040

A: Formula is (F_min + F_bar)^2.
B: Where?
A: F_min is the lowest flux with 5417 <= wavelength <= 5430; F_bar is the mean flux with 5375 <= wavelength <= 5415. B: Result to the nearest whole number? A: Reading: 1766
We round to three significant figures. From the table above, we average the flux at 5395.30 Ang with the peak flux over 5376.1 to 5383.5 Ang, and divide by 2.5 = 8.76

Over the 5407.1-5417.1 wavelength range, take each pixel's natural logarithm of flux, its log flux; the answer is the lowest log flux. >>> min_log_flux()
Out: 3.05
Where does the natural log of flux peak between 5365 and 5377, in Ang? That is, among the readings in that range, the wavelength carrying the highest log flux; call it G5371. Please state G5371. 5365.57 Ang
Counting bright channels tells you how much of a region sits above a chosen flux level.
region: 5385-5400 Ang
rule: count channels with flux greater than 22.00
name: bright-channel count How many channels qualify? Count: 3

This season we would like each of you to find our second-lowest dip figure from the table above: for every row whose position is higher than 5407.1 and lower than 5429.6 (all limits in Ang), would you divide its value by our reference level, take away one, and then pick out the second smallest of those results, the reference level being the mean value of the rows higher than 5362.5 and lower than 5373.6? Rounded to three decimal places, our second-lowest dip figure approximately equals -0.030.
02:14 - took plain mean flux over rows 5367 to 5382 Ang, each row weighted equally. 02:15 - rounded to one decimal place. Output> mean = 21.8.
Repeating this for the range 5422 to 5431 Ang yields 21.6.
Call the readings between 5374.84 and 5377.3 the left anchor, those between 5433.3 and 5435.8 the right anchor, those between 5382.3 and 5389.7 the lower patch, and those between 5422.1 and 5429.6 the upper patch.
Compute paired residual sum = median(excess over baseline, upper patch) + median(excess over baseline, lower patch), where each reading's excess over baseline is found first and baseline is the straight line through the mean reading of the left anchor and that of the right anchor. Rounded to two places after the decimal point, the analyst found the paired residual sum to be 0.87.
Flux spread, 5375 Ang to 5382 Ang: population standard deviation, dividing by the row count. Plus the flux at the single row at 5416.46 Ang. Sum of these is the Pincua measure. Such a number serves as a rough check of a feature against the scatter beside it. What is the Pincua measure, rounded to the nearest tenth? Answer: 22.4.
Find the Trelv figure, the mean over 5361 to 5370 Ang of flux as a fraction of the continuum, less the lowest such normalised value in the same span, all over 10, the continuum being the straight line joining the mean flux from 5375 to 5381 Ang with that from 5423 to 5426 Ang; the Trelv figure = 0.0058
